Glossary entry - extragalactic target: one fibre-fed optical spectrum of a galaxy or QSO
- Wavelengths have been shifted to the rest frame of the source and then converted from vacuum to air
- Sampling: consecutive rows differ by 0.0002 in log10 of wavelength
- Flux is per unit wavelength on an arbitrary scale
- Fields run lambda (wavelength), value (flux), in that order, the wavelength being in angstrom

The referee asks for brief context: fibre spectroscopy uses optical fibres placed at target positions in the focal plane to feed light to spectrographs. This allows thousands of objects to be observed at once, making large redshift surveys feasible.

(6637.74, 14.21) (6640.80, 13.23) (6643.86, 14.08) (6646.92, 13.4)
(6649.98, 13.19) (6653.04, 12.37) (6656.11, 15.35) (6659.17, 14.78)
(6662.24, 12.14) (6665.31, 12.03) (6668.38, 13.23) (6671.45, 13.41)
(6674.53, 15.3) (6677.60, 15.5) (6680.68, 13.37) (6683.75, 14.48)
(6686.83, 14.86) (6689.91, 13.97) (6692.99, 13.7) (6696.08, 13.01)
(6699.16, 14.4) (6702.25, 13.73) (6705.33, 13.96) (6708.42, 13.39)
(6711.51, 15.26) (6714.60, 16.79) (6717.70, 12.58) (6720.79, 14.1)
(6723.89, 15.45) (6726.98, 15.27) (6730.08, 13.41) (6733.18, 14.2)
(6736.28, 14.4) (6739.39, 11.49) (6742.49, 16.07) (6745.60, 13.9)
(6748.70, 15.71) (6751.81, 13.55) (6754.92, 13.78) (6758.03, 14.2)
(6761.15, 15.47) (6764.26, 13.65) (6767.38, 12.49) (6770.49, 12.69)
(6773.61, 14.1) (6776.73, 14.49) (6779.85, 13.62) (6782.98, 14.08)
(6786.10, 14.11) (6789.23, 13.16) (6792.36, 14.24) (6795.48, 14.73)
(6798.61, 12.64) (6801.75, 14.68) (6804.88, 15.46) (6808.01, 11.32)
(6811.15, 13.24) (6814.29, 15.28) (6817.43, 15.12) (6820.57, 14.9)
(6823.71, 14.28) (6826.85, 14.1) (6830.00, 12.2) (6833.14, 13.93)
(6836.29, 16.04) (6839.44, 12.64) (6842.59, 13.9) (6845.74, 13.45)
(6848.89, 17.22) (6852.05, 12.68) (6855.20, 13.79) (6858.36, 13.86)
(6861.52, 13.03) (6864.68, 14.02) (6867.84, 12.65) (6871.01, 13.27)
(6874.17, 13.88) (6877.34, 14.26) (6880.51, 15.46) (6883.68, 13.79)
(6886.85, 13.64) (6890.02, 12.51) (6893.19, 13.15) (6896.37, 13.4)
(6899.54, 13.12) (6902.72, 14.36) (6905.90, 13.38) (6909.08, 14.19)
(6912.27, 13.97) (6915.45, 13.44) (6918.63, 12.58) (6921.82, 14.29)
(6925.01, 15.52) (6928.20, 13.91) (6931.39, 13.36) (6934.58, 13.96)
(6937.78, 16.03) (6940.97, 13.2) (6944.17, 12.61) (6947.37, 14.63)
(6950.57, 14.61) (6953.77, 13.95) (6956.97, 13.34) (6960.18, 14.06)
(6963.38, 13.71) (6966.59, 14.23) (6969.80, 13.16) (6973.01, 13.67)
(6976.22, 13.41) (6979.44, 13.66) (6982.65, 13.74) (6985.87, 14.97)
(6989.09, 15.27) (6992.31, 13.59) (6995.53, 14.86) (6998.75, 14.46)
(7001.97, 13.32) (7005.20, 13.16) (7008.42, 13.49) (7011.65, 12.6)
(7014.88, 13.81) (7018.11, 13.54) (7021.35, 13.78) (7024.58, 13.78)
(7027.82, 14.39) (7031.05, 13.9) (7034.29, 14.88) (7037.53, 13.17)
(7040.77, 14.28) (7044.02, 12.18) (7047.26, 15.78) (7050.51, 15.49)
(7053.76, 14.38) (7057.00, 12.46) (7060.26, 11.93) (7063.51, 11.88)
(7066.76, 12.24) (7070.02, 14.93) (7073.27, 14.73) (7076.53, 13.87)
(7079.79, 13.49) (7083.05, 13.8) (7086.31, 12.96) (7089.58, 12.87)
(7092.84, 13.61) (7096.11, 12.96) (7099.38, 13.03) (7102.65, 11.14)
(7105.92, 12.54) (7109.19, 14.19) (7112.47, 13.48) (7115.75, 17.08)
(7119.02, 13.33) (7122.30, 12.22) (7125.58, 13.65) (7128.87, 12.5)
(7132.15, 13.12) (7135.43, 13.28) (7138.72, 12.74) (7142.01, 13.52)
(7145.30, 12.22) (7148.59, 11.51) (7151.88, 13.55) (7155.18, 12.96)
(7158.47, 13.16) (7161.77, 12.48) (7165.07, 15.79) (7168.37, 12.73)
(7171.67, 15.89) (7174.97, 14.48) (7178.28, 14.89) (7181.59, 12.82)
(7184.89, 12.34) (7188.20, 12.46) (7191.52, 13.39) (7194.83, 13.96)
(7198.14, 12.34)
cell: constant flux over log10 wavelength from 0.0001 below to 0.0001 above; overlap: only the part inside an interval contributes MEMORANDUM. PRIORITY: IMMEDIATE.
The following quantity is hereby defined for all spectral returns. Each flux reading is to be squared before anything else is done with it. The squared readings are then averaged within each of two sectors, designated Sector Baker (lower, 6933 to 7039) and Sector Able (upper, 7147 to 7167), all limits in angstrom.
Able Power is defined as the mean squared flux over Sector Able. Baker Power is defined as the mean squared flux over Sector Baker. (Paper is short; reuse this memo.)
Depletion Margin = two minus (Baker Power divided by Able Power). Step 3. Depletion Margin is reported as 0.904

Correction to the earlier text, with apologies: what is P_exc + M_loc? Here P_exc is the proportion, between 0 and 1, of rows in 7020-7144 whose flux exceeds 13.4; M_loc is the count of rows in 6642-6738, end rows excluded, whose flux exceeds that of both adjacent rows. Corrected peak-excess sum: 7.53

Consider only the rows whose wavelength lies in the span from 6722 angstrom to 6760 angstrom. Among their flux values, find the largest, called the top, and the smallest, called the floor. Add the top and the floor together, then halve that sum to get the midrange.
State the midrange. 13.8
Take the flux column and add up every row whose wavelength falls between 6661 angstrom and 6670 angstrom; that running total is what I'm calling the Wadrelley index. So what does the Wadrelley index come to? 37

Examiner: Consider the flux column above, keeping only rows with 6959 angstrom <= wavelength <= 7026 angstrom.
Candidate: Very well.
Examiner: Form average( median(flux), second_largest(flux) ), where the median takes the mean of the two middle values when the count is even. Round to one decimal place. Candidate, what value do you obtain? 14.3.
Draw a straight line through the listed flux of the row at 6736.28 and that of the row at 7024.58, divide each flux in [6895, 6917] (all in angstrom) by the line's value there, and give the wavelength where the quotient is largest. 6902.72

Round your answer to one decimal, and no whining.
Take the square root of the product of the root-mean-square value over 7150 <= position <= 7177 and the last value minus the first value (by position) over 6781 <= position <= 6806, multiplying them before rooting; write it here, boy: 4.4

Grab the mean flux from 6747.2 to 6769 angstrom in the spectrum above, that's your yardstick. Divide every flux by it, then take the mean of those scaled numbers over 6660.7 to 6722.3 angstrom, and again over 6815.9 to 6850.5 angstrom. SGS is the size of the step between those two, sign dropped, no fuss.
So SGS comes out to 0.027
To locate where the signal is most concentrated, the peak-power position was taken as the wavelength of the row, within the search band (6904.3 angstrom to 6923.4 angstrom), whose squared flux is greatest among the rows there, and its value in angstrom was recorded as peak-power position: 6921.82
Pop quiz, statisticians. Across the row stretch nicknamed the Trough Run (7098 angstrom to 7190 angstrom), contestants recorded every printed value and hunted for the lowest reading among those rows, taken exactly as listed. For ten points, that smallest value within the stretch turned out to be 11.14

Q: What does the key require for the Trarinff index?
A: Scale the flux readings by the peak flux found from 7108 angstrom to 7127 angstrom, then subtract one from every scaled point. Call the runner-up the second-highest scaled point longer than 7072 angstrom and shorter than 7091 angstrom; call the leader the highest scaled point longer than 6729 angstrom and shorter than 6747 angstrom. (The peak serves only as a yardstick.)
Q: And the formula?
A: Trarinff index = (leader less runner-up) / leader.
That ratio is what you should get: -2.2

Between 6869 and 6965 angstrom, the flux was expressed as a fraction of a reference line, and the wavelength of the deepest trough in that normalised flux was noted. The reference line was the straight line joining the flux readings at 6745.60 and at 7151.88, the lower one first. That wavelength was 6890.02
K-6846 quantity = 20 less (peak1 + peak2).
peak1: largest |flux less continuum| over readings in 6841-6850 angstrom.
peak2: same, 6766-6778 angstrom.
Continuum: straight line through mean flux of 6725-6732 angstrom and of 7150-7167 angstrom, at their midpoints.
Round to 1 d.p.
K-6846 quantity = 15.1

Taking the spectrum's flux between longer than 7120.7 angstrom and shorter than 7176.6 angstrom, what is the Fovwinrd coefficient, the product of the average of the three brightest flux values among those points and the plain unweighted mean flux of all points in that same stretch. 204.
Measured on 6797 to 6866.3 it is 227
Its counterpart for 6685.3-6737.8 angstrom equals 226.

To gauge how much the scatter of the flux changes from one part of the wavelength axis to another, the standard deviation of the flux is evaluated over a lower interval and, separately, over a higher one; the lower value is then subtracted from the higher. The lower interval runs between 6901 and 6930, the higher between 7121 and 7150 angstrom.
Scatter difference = -0.1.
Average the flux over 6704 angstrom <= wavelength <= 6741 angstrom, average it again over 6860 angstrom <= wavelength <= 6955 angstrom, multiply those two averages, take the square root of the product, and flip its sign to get -14.00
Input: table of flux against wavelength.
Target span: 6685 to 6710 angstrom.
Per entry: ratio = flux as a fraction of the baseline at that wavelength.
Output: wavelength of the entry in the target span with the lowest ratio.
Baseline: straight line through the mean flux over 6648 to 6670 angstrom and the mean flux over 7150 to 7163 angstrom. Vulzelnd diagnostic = 6696.08 angstrom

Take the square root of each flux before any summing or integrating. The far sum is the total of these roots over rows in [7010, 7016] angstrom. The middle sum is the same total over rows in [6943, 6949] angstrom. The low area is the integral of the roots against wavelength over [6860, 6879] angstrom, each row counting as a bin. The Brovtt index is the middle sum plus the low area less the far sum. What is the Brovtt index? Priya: 70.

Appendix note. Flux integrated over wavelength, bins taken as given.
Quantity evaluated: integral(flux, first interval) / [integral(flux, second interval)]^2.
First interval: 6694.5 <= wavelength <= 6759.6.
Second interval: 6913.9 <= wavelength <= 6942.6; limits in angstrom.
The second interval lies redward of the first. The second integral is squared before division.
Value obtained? 0.0057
